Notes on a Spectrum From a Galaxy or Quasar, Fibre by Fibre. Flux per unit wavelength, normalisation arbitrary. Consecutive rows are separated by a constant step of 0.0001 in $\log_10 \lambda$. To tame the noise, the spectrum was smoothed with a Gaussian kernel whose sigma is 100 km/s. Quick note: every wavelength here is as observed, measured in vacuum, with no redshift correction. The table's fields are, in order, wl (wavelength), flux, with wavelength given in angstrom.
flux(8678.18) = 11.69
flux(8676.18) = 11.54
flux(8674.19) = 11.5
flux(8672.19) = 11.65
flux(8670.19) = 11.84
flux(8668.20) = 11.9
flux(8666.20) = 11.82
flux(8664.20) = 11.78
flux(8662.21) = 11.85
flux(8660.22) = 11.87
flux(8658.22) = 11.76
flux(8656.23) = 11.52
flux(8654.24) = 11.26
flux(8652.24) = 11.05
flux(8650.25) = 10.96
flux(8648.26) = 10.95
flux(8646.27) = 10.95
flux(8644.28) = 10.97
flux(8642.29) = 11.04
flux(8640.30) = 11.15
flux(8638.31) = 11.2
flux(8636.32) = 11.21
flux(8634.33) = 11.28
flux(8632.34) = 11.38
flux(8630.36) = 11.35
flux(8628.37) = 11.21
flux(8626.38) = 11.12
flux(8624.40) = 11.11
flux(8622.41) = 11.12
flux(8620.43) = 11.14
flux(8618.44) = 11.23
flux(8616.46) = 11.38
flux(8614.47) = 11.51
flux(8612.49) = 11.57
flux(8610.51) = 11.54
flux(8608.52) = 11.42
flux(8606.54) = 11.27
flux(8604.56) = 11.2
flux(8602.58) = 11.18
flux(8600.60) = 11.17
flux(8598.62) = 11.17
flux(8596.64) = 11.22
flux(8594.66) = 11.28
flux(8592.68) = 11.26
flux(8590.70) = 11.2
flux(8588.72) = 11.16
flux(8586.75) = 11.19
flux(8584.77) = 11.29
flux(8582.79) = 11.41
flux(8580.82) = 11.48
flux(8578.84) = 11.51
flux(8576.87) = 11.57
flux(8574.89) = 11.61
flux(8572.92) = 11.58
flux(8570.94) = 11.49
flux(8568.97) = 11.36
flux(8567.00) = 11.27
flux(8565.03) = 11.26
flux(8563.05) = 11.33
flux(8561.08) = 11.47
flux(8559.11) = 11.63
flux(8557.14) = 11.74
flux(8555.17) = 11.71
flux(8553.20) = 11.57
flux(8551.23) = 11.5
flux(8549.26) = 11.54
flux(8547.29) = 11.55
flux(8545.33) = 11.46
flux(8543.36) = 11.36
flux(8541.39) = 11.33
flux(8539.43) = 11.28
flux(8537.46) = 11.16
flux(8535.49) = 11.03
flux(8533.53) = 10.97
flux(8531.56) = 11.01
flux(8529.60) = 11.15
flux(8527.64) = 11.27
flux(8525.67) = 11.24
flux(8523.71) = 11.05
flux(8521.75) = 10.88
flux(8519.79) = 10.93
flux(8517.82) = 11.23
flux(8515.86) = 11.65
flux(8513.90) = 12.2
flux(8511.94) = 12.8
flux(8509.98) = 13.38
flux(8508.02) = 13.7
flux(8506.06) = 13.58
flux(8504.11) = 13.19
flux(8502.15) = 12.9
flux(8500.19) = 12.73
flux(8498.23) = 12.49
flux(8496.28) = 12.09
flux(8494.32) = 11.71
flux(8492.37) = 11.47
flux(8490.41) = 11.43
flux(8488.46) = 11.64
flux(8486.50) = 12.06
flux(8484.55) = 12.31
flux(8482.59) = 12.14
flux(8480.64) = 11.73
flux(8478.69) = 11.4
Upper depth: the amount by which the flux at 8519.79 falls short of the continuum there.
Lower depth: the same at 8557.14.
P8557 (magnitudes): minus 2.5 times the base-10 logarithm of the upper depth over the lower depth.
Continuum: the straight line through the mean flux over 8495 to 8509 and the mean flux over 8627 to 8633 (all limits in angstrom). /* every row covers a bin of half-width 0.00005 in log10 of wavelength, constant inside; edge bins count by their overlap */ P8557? -1.4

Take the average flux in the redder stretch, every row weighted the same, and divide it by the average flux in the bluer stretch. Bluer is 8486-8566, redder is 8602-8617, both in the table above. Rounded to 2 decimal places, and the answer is 0.97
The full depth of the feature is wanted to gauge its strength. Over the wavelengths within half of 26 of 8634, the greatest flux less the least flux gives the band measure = 0.43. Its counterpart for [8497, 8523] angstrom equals 2.82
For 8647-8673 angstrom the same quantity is 0.95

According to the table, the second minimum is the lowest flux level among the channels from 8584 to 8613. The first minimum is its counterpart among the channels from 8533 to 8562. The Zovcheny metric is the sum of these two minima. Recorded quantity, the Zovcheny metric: 22.13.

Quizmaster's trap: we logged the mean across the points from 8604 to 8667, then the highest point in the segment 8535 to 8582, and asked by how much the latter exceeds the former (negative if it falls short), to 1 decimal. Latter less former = 0.4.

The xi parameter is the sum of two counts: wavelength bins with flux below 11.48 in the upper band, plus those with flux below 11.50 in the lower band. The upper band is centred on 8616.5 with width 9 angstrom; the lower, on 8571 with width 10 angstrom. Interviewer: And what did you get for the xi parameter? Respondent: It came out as 6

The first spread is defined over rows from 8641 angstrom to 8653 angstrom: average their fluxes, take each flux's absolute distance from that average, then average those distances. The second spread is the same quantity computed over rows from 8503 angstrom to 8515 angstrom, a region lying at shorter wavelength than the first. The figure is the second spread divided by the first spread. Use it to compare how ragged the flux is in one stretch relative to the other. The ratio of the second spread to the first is 11.0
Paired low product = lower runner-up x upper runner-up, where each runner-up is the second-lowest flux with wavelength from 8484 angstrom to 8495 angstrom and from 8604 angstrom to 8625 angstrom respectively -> 128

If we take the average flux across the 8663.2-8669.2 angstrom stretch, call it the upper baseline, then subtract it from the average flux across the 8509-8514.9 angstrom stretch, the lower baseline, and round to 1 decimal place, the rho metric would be 1.0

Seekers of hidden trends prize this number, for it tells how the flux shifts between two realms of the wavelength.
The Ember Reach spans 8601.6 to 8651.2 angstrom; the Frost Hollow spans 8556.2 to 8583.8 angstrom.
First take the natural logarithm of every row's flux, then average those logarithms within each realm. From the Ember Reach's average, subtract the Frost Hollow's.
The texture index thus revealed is -0.023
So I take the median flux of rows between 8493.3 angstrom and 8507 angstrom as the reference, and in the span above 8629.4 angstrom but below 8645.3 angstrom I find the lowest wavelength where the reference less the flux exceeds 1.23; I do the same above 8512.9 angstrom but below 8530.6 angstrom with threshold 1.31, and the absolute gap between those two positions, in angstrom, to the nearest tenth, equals 112.5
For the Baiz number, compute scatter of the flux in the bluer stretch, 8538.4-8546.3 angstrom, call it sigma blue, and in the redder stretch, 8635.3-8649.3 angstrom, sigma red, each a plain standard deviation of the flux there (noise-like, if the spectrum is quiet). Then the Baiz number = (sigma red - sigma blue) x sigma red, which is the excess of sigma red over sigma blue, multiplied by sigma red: 0.005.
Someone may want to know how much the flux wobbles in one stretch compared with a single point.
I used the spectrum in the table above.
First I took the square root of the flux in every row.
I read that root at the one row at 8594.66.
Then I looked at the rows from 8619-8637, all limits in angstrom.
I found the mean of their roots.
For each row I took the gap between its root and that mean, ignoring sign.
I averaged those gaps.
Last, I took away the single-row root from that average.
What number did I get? -3.35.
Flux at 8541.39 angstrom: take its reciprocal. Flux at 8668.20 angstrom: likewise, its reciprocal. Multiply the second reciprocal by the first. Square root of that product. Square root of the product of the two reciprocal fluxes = 0.0861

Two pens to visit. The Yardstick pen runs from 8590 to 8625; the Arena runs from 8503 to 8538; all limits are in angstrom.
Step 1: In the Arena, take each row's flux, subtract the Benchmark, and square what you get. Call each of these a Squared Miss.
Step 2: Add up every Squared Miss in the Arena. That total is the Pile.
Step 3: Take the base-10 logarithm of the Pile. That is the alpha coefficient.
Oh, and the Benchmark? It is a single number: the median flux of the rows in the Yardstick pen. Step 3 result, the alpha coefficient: 1.4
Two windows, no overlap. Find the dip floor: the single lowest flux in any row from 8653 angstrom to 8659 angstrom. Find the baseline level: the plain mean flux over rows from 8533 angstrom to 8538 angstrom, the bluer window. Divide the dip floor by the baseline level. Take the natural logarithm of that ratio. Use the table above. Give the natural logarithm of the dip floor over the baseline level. 0.019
